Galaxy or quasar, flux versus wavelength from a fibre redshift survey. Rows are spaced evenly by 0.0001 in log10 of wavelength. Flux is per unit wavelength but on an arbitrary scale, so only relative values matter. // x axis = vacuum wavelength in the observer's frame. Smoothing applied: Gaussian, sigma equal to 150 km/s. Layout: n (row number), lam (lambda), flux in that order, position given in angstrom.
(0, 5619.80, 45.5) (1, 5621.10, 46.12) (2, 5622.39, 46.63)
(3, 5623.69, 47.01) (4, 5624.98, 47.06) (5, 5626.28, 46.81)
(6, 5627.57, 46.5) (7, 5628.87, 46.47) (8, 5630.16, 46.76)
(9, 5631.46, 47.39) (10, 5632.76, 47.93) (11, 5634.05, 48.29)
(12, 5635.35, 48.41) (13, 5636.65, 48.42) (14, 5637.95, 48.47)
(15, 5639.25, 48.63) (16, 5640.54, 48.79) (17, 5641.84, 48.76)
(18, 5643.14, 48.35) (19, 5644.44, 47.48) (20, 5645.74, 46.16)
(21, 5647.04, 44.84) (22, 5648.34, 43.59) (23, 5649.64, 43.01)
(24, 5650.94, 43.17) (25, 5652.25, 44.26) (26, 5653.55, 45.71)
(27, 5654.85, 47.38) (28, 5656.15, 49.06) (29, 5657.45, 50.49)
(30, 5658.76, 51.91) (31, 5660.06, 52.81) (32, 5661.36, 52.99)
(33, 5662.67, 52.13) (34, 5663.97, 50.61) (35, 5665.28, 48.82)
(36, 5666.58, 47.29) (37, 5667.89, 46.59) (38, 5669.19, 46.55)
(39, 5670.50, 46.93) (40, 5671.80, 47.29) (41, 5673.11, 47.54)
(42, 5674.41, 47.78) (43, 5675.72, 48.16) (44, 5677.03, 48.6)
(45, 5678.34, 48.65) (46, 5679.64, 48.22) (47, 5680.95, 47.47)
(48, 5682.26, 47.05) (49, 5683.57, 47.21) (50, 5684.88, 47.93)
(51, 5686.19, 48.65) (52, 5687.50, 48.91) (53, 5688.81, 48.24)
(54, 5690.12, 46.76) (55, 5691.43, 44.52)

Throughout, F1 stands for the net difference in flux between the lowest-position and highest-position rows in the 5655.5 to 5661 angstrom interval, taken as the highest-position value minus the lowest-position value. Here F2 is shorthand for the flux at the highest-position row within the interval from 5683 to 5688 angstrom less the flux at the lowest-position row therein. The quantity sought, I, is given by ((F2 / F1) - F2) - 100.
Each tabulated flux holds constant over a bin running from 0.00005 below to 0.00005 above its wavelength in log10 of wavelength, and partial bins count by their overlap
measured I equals -101.2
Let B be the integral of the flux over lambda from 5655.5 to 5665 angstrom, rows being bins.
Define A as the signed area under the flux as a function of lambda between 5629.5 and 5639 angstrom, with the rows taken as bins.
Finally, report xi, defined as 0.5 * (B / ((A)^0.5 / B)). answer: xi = 5563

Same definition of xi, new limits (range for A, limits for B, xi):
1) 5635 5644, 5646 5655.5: 4300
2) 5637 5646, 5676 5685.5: 4964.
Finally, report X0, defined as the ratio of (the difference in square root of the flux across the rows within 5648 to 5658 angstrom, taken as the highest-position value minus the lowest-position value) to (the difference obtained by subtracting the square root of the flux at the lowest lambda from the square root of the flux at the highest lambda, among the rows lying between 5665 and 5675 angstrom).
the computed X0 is -7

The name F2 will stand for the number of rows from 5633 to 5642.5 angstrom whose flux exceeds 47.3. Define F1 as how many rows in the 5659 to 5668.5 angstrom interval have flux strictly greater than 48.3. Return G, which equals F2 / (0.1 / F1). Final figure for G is 350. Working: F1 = 5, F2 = 7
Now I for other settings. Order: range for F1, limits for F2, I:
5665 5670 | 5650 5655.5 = -106.1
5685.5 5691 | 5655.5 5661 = -105.7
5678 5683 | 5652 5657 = -107.8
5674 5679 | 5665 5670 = -100.3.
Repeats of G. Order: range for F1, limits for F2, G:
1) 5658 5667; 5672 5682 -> 420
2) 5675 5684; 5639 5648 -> 100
